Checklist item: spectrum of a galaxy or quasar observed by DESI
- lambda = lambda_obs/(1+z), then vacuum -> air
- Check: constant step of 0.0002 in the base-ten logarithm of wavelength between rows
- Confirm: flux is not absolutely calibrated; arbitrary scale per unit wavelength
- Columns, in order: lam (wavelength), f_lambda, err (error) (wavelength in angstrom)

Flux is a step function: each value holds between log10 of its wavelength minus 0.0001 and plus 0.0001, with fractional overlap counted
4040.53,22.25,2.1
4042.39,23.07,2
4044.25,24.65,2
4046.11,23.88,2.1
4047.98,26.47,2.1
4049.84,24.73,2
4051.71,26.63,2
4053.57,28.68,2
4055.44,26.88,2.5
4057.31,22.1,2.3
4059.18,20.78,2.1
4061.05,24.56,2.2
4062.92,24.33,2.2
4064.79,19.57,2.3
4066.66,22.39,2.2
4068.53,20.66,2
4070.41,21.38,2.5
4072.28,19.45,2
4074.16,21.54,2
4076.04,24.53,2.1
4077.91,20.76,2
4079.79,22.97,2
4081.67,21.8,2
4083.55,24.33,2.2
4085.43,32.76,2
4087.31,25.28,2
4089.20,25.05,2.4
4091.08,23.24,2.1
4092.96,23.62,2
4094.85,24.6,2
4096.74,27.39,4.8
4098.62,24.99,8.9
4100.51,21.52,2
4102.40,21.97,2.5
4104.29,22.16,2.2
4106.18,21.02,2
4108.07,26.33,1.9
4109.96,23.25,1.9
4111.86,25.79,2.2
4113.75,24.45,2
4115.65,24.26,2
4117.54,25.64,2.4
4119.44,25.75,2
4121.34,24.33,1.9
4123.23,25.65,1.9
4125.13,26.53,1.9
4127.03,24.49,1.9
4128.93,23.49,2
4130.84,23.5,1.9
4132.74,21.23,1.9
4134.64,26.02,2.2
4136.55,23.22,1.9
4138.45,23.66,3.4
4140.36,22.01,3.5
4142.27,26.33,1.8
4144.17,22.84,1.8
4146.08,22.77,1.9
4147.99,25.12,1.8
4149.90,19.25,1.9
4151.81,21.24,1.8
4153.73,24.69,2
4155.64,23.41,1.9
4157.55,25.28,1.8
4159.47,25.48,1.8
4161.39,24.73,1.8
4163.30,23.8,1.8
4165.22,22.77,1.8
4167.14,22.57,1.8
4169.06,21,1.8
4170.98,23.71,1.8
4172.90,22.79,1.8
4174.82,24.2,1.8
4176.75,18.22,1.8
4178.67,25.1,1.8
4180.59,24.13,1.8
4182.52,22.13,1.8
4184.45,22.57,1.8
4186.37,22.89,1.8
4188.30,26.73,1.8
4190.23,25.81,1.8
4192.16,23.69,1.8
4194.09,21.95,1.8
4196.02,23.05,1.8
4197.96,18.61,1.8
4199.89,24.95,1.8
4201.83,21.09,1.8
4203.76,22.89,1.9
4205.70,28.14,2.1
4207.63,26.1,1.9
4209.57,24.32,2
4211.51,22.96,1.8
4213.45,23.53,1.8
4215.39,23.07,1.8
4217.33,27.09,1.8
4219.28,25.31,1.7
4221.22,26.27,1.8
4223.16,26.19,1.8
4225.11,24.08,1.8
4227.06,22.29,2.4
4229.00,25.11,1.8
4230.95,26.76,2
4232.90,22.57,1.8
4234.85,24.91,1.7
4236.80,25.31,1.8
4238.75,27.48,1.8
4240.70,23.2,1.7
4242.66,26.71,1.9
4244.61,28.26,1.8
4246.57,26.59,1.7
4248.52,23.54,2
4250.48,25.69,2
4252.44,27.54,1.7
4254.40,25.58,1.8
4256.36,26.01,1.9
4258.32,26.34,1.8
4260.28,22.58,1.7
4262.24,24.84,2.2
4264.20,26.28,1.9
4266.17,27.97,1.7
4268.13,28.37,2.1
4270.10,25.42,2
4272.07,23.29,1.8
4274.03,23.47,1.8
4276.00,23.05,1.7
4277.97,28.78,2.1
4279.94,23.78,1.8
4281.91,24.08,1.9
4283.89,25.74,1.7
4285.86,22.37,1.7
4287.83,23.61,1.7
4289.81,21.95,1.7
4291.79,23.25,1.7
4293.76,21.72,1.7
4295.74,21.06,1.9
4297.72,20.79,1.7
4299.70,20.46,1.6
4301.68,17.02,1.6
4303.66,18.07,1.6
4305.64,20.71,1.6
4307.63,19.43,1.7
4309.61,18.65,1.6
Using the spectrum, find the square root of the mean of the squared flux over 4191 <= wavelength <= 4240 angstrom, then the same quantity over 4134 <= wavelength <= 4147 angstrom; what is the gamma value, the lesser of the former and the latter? 23.9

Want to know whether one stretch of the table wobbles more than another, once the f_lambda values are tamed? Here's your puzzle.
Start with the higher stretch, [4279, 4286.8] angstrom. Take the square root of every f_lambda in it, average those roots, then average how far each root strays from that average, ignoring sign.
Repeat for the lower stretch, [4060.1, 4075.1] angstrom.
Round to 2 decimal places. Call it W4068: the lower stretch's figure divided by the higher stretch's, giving 1.73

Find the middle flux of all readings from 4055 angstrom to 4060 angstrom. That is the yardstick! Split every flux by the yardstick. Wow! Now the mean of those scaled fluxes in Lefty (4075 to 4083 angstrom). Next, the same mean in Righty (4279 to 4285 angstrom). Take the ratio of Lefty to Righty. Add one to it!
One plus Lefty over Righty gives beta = 1.92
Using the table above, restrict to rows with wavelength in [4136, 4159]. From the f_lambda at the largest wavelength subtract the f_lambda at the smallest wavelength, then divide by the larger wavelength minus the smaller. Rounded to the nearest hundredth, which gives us 0.10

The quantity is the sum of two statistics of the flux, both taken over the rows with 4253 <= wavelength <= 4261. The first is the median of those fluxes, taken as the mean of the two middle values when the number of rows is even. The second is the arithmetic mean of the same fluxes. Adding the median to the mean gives 51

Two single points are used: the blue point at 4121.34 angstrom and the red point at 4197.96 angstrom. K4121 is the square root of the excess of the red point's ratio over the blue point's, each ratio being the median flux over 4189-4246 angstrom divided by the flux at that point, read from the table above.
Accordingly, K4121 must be 0.56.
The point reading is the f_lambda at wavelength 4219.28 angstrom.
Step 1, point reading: 25.31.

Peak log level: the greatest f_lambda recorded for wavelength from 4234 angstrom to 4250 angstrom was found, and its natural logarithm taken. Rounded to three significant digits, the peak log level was 3.34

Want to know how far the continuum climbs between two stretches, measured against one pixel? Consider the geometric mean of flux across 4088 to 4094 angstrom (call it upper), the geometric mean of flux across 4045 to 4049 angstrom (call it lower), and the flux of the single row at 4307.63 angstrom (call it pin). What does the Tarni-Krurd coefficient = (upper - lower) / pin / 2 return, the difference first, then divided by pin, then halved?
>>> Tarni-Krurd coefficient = -0.03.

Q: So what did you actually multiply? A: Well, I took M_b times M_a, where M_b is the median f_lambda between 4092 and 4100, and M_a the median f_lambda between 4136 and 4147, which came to 571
